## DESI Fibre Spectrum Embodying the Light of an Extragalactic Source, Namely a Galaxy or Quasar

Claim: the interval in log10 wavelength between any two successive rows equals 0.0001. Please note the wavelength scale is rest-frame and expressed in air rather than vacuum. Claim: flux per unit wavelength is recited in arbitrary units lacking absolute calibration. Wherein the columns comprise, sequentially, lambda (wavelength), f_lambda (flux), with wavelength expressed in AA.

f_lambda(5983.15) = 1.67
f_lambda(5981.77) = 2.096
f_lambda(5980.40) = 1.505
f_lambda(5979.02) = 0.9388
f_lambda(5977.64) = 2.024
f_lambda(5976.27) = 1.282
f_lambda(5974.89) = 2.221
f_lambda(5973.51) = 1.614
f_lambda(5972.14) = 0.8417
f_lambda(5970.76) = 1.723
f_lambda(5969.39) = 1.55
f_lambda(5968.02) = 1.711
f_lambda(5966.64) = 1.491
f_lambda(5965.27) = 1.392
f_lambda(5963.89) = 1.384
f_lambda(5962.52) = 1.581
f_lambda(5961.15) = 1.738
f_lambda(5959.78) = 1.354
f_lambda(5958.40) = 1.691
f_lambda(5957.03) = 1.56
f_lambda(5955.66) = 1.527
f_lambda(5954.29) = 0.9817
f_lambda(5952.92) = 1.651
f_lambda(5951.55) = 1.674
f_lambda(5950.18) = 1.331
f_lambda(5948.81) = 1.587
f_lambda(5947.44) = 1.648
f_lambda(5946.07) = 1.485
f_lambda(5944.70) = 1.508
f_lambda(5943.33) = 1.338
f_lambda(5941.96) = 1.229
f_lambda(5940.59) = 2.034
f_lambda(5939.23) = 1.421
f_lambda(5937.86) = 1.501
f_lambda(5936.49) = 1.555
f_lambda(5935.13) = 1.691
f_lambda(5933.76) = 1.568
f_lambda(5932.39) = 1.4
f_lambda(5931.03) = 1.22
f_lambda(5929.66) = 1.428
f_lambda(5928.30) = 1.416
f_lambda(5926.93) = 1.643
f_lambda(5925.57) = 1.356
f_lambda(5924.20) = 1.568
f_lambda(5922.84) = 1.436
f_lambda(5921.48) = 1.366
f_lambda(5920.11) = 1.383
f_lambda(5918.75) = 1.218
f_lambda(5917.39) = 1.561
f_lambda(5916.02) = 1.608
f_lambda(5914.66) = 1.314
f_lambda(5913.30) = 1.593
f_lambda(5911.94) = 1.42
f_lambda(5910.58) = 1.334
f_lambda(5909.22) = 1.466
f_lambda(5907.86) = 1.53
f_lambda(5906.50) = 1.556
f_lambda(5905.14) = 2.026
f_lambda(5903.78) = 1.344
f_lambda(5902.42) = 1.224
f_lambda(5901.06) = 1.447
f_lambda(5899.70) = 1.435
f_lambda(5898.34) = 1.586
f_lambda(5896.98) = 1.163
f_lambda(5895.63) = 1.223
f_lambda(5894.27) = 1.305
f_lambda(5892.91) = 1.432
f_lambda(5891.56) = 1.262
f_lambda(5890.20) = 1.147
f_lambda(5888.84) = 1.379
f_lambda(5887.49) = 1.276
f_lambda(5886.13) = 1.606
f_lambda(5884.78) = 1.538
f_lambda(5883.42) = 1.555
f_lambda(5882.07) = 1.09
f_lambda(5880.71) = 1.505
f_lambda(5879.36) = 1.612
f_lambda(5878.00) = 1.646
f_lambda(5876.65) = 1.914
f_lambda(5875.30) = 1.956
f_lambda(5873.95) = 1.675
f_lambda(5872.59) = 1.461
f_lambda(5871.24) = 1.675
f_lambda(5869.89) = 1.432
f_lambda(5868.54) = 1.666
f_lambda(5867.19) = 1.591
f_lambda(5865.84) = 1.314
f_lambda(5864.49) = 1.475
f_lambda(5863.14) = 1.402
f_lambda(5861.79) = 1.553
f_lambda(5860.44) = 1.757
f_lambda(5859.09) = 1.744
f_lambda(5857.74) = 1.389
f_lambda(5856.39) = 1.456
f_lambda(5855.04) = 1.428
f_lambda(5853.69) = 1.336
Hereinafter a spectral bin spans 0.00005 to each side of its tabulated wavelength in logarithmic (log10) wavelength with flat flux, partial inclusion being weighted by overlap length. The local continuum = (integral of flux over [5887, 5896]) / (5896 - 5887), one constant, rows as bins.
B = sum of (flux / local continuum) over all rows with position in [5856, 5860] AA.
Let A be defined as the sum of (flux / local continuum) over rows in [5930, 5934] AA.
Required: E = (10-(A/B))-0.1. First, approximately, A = 3.2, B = 3.55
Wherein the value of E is 8.99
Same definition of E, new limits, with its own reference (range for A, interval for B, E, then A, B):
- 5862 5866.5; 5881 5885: 8.90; 3.2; 3.24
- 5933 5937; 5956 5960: 8.85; 3.7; 3.57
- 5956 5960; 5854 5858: 8.82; 3.6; 3.31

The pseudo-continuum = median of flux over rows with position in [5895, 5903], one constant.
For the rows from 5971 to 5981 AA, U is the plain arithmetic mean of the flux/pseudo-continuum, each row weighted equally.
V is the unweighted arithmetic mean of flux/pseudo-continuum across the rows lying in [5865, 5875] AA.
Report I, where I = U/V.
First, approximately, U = 1.120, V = 1.16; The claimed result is 0.964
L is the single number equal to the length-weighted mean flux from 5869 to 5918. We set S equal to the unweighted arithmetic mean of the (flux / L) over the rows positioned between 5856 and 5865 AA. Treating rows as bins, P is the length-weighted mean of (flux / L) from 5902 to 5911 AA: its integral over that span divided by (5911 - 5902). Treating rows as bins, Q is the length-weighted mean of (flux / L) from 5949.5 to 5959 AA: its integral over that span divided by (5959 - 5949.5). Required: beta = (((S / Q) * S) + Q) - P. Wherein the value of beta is 1.06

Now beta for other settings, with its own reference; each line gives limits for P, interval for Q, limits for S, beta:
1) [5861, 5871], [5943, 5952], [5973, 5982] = 1.25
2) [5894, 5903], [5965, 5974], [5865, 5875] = 1.18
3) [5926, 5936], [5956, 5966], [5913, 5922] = 0.94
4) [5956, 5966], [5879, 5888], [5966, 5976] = 1.13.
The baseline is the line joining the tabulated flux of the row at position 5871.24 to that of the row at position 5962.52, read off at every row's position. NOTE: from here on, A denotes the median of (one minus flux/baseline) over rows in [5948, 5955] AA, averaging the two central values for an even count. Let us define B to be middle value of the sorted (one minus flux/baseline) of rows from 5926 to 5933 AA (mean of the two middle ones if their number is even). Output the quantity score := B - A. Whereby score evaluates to 0.12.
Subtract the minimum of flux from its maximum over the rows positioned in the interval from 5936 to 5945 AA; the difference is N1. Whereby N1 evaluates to 0.8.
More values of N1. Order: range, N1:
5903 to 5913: 0.7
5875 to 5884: 0.9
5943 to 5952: 0.3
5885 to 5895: 0.5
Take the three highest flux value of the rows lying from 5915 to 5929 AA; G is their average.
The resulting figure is 1.61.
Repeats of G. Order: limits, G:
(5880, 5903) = 1.58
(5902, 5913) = 1.70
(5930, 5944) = 1.76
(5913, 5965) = 1.82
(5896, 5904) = 1.49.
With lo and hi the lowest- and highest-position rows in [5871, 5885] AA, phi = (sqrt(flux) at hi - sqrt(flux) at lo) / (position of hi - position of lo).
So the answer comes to -0.004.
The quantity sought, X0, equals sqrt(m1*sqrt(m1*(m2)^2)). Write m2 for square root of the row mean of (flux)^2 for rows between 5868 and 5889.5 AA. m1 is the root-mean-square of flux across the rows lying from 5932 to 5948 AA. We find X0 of 1.74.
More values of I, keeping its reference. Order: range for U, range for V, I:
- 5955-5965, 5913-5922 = 1.079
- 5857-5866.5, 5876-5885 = 0.979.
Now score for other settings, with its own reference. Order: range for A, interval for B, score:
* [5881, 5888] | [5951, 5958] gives -0.06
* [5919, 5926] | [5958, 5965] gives -0.15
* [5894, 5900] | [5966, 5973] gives -0.19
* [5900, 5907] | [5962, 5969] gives -0.07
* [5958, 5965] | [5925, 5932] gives 0.12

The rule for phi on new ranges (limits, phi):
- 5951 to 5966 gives -0.008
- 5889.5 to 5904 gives 0.007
